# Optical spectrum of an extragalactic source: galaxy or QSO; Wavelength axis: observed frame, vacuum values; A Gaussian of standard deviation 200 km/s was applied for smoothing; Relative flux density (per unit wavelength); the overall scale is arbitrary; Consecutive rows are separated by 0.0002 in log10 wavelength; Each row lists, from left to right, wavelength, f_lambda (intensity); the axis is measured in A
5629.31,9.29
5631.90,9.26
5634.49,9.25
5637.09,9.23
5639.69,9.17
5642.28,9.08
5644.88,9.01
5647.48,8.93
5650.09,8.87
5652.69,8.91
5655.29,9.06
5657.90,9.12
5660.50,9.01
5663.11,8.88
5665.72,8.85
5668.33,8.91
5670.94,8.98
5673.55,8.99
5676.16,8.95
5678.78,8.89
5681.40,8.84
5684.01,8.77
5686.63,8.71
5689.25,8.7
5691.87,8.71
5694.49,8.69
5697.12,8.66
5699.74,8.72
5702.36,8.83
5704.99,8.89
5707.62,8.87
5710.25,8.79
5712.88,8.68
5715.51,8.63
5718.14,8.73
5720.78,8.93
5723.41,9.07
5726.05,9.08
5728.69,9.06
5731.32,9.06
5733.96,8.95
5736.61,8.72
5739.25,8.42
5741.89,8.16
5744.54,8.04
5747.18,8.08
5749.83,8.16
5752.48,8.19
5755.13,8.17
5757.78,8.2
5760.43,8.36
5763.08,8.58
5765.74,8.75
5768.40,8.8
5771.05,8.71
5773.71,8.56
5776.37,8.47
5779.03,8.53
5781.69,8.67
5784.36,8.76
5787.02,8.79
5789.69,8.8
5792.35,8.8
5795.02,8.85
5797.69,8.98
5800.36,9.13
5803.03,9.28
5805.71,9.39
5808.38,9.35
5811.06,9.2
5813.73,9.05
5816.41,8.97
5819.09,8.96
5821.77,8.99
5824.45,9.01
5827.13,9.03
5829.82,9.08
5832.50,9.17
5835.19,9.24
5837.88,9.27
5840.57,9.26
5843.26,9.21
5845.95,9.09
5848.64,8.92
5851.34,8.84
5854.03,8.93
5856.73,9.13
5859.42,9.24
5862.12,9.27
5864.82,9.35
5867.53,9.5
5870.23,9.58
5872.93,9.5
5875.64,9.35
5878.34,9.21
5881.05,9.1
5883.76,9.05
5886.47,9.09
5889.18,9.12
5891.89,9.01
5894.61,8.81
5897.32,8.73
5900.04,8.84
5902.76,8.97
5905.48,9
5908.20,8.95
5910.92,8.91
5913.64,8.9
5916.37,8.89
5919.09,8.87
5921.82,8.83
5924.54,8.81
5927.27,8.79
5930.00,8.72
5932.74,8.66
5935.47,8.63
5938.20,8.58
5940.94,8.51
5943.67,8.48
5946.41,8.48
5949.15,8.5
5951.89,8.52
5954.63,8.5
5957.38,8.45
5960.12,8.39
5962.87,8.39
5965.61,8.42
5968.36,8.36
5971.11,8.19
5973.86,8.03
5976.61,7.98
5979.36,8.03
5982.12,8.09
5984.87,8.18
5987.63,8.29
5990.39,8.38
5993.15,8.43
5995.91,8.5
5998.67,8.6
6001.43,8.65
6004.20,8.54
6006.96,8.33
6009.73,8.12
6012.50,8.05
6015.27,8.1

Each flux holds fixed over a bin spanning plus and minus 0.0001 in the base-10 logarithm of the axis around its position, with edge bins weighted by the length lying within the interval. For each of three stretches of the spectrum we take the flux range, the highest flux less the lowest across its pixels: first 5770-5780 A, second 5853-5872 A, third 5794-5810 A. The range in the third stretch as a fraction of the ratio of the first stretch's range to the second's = 1.46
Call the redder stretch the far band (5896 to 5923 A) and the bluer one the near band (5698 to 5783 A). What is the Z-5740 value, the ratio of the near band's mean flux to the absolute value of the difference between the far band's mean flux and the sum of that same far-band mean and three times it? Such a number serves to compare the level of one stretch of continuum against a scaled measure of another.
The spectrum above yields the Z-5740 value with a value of 0.323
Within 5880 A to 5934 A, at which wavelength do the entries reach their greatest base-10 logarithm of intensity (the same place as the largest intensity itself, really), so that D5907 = 5889.18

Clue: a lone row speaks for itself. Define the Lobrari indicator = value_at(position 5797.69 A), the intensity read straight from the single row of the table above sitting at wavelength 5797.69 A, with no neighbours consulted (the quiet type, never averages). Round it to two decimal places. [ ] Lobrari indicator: 8.98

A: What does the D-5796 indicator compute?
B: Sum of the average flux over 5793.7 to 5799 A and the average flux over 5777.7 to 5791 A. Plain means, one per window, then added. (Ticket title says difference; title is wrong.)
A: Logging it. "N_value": 17.6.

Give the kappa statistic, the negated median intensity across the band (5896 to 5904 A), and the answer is -8.84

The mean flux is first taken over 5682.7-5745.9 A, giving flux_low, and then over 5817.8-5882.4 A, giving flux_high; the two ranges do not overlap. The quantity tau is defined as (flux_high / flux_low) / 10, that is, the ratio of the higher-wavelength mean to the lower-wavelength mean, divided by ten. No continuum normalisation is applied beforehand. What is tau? 0.105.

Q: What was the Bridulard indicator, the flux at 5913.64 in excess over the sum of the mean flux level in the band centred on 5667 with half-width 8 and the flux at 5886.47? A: -9.1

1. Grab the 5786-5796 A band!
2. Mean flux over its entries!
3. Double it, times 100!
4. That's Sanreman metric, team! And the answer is 1762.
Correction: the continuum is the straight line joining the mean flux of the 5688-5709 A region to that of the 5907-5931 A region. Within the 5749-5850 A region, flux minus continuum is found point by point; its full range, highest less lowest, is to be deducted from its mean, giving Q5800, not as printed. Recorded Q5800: -1.1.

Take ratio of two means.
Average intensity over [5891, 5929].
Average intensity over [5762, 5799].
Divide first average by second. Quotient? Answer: 1.02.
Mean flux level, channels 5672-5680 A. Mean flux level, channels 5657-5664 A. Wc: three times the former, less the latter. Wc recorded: 17.8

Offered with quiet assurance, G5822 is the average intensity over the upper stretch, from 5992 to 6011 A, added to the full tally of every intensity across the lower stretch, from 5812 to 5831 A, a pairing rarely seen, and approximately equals 71.5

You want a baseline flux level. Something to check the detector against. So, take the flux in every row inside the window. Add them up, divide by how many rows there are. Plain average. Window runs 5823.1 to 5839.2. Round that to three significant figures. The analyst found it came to 9.13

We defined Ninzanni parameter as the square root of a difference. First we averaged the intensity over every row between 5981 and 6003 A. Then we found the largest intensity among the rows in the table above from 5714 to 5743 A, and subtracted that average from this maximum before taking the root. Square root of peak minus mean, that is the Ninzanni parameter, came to 0.83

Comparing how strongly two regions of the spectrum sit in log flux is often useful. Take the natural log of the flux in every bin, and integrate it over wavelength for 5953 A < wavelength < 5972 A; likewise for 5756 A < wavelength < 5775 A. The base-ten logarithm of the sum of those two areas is 1.91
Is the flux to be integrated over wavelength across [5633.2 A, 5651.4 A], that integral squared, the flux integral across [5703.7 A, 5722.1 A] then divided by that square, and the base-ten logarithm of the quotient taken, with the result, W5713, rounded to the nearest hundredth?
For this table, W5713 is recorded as -2.23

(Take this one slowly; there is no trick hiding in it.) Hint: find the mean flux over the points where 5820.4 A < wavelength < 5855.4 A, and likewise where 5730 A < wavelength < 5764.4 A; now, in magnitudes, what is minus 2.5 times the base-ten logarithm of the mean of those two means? -2.35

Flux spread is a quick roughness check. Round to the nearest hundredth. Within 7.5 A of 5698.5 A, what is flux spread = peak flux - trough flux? 0.23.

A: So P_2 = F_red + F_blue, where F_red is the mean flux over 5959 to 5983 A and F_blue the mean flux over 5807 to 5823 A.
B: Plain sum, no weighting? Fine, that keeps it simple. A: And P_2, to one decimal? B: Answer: 17.3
